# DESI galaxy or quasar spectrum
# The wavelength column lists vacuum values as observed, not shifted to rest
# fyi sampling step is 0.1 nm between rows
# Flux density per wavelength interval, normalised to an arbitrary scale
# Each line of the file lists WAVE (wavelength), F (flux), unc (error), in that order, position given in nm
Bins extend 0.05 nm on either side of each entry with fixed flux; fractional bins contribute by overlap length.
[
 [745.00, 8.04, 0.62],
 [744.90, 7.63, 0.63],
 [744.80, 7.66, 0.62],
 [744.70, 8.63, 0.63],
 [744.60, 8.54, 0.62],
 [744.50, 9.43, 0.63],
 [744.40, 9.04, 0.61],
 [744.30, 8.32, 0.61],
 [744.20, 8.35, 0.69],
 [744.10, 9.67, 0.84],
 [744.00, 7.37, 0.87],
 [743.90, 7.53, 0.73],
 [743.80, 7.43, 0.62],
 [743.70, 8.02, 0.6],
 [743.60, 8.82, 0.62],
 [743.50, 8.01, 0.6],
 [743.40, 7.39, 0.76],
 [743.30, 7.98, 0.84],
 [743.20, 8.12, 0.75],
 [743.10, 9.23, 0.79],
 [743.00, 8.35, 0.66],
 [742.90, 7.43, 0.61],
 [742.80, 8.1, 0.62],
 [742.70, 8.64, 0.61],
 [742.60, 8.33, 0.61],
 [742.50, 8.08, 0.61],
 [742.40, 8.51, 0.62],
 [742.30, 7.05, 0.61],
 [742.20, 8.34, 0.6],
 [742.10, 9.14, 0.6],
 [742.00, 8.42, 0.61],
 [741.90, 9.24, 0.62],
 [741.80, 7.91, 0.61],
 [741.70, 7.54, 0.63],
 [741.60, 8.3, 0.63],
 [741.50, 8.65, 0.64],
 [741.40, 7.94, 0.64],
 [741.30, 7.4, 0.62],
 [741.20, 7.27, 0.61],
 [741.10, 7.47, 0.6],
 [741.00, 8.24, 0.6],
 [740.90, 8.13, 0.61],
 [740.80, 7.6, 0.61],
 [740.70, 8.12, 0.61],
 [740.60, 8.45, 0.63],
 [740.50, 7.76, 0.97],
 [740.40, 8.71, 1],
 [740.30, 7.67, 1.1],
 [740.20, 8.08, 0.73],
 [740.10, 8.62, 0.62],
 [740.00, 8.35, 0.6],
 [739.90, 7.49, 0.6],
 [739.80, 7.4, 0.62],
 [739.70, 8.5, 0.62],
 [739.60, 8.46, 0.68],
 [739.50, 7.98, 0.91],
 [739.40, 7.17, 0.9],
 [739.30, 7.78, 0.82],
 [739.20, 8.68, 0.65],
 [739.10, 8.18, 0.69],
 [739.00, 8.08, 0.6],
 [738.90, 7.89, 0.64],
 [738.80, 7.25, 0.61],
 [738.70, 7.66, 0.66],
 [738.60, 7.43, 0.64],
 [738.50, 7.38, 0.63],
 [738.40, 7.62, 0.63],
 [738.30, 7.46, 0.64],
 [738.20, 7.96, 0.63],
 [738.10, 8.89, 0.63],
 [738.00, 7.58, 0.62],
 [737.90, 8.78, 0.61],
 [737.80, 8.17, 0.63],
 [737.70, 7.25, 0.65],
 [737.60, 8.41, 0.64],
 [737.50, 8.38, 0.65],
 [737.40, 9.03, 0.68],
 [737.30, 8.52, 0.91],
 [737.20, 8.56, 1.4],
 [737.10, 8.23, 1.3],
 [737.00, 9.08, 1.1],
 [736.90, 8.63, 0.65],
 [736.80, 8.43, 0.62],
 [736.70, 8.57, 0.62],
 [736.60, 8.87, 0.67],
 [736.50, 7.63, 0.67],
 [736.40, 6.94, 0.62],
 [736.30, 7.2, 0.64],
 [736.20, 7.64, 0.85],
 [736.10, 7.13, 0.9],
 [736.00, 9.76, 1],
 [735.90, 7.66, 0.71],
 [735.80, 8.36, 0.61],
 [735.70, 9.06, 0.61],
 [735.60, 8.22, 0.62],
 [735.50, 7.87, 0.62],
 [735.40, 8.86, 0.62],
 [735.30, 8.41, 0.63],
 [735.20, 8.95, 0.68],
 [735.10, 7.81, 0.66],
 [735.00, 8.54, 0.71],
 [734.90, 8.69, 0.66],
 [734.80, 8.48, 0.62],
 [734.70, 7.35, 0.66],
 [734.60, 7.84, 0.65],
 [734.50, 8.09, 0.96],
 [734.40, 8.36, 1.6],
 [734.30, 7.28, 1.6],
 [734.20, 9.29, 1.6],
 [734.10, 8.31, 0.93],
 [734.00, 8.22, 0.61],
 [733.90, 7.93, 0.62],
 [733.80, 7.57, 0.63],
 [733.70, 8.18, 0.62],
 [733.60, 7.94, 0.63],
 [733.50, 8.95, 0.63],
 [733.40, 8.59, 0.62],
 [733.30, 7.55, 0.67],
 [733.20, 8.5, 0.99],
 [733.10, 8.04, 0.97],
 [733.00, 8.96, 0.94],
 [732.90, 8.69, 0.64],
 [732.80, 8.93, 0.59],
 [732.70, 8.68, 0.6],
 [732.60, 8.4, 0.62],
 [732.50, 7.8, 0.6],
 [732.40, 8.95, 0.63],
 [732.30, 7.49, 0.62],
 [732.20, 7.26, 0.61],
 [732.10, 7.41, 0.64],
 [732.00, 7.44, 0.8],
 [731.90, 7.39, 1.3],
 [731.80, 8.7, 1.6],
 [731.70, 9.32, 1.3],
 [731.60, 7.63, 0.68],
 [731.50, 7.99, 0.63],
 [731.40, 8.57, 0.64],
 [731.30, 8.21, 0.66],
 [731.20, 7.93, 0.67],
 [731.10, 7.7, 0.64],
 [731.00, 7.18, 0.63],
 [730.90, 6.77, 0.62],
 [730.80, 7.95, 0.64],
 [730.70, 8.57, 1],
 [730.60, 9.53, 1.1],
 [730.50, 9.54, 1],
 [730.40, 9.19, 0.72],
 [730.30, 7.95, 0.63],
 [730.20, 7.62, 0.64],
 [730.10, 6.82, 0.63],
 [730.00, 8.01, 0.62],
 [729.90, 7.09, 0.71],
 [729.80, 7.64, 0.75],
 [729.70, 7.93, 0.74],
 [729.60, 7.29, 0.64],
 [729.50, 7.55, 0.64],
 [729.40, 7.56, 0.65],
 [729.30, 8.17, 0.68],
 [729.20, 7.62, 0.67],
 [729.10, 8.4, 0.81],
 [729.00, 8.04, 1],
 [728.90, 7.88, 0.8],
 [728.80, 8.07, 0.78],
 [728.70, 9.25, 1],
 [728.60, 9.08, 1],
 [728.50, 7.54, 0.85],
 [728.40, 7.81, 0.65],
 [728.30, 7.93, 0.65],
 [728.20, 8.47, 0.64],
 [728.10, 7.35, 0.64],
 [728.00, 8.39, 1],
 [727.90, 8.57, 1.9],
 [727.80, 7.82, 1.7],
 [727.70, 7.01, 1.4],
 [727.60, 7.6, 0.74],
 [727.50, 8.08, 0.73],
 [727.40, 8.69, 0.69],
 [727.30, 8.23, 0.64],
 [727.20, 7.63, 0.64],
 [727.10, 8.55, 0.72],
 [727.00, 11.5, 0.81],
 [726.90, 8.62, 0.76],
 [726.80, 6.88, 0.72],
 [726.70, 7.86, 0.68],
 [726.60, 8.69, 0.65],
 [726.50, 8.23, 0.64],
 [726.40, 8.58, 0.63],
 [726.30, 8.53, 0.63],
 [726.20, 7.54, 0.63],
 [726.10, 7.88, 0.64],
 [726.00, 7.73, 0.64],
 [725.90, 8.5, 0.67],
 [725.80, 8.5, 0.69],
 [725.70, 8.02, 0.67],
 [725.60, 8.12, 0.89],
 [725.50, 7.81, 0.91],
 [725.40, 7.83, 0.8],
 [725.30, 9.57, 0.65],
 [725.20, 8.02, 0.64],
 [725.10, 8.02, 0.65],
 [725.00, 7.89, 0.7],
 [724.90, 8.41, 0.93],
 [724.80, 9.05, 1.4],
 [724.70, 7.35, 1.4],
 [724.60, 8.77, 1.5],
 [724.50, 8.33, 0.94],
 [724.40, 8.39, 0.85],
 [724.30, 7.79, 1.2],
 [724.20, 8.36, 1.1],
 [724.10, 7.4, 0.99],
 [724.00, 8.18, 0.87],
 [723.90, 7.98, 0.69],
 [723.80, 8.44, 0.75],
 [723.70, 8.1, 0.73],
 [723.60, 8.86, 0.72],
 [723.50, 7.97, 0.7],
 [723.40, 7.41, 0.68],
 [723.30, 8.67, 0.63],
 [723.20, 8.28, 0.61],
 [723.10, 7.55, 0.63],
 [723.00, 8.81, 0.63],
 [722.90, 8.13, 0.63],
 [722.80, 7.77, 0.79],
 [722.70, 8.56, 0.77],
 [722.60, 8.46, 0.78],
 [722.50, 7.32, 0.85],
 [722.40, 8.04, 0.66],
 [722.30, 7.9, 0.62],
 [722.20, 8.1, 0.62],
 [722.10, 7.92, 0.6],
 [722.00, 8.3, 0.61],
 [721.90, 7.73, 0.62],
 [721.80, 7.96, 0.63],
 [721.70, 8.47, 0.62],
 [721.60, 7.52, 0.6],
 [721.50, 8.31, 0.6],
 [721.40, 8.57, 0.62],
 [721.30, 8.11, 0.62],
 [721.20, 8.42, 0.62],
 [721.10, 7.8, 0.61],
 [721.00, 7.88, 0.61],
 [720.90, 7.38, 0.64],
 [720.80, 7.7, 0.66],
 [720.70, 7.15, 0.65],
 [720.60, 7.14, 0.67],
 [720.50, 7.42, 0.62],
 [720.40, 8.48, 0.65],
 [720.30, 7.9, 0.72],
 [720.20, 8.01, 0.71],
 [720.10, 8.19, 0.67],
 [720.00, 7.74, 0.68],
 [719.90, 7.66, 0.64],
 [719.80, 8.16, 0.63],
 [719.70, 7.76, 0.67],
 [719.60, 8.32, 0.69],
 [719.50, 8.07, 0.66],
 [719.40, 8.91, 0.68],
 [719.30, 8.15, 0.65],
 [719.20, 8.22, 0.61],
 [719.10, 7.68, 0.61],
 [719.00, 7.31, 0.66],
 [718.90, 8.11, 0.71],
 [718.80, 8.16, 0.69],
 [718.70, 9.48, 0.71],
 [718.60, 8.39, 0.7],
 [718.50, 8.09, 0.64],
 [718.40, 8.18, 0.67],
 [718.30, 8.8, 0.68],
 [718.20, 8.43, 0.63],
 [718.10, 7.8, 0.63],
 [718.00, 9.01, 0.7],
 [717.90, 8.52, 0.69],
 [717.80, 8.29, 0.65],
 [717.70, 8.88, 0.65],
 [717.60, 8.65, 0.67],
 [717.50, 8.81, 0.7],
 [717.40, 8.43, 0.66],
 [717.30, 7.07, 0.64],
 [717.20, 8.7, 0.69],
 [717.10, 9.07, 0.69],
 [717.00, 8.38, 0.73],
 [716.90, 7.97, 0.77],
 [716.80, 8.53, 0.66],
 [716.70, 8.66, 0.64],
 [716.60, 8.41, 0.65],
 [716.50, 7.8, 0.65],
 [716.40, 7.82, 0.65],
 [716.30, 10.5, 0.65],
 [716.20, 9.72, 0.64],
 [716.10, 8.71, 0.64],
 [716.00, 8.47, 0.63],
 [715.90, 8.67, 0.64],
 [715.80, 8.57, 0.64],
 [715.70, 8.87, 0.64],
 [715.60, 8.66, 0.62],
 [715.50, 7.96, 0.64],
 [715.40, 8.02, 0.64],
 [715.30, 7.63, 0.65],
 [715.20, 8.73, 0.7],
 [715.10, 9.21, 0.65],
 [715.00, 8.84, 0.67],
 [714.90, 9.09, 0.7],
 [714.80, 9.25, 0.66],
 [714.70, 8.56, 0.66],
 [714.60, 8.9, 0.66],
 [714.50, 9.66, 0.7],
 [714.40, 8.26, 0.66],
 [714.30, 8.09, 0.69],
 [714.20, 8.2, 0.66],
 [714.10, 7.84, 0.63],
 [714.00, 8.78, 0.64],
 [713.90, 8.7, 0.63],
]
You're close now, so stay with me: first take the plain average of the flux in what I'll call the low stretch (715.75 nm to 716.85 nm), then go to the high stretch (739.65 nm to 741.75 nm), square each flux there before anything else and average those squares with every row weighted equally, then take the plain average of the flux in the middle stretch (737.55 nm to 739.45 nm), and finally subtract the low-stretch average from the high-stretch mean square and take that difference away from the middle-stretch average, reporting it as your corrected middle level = -47.4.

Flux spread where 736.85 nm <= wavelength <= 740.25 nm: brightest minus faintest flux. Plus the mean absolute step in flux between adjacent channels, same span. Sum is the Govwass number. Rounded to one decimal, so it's 2.4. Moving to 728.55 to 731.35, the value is 3.3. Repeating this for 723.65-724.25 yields 1.6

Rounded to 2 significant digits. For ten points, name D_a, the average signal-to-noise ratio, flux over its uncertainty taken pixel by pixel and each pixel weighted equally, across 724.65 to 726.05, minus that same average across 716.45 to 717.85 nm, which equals -1.9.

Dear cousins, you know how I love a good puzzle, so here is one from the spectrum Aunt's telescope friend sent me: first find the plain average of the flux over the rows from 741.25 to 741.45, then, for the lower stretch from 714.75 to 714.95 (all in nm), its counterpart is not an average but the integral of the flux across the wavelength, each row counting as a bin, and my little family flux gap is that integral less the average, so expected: -5.84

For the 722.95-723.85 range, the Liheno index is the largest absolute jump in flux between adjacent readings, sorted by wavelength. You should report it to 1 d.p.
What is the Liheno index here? 1.3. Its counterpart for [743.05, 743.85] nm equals 1.1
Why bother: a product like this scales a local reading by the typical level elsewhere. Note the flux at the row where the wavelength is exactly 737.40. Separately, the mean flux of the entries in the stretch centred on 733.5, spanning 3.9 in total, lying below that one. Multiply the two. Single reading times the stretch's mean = 74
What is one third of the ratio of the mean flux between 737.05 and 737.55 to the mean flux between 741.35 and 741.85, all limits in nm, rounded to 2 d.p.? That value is 0.35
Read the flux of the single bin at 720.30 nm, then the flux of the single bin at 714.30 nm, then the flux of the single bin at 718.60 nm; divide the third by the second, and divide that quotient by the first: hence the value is 0.131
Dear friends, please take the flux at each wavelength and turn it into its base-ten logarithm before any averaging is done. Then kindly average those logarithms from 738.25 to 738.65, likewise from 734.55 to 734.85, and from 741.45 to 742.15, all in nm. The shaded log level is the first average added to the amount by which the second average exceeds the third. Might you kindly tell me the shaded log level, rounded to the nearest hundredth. 0.84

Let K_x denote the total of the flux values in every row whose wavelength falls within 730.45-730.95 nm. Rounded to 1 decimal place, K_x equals 42.4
